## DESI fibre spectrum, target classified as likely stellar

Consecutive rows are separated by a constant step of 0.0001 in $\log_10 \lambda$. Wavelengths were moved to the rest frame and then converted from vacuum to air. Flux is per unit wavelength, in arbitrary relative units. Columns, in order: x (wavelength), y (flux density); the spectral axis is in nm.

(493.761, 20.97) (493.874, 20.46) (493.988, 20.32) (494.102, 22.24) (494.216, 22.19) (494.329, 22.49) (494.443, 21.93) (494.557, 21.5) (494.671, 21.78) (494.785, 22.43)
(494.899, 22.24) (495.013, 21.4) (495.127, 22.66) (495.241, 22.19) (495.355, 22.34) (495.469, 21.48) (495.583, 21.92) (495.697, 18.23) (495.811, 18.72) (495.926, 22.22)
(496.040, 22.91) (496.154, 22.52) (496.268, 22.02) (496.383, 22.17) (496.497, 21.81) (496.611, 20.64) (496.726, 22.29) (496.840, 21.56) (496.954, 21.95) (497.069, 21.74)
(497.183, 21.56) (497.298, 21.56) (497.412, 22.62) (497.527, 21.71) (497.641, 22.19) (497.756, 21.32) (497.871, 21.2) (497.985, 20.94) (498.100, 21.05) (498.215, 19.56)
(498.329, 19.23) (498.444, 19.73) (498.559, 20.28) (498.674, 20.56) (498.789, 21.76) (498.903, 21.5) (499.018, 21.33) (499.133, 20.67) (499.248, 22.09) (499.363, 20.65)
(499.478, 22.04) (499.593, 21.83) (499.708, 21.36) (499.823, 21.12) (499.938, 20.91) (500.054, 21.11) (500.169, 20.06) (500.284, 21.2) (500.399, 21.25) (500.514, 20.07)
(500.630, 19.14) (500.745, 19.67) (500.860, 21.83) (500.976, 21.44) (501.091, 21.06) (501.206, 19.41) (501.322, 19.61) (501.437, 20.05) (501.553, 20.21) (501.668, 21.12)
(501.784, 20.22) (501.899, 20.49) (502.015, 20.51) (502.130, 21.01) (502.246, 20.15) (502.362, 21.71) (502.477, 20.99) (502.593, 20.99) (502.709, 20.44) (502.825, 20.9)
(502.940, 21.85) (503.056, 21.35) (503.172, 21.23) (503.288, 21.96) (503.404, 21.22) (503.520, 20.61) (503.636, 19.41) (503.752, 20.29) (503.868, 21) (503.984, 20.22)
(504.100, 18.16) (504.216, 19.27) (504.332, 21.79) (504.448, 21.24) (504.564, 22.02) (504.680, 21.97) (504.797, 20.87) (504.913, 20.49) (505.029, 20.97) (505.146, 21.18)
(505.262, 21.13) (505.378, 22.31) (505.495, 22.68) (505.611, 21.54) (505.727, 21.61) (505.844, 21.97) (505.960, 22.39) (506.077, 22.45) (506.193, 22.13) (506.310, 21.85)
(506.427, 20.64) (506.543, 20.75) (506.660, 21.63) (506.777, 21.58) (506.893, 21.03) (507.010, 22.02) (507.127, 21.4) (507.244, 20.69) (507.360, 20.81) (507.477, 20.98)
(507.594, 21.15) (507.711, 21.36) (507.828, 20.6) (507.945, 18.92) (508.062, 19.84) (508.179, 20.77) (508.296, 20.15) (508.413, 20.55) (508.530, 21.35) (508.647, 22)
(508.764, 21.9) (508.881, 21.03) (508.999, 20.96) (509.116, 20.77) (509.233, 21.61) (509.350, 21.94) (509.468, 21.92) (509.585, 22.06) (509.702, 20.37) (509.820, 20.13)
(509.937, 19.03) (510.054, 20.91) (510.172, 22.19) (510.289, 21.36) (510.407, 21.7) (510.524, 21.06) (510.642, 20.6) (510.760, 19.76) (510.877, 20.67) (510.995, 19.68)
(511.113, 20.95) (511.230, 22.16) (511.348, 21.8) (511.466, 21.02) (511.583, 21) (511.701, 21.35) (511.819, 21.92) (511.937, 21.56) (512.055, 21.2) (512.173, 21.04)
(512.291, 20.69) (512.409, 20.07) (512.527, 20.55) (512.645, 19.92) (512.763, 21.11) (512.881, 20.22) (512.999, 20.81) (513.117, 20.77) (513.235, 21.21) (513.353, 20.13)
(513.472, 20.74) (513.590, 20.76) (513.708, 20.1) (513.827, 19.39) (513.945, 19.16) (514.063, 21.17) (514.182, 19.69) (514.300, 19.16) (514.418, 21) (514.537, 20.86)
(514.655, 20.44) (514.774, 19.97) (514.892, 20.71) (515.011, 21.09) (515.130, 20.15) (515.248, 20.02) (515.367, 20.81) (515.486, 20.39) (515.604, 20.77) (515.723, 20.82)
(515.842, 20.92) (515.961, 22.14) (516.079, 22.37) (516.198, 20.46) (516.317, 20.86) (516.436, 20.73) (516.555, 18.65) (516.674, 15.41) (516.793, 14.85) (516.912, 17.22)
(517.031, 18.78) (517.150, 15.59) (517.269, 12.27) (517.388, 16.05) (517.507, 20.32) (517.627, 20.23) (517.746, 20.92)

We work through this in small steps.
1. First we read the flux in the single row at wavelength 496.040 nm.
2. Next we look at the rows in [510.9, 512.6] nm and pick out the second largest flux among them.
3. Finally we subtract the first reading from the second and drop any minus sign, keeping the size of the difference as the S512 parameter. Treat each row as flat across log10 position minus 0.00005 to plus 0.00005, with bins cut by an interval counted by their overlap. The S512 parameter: 1.0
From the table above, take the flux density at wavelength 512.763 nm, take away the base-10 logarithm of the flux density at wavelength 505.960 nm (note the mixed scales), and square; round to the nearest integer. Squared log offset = 390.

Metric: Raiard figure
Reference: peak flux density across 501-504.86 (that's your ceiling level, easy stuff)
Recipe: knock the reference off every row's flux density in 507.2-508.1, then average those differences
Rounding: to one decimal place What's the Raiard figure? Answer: -1.5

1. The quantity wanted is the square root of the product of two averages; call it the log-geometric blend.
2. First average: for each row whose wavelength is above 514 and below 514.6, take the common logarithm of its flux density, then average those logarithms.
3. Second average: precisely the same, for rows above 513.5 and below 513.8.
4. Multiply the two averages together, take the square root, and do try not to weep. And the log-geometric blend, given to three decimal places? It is 1.309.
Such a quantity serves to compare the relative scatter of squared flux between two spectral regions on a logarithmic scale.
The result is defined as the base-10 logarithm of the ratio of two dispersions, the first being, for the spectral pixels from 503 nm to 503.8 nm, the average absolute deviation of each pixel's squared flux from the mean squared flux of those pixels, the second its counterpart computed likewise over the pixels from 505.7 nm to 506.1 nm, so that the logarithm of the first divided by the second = 0.3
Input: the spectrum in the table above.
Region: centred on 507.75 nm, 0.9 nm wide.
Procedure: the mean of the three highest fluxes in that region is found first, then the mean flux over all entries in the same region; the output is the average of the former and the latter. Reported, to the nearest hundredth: 20.86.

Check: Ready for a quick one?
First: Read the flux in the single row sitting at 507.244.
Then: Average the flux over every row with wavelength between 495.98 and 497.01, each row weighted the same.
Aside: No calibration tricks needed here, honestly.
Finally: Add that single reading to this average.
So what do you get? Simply 42.7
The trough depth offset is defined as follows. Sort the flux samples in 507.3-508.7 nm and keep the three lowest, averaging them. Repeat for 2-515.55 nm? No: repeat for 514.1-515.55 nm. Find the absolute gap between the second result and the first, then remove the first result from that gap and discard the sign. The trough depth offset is 19.6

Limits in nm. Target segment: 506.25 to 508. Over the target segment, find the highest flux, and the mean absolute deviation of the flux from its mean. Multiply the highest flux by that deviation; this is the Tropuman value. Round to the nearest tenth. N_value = 11.2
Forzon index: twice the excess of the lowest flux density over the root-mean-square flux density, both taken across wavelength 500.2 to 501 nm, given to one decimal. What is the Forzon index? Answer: -3.1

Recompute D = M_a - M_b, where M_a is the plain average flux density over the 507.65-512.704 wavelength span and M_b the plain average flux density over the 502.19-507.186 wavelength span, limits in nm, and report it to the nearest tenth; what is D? -0.3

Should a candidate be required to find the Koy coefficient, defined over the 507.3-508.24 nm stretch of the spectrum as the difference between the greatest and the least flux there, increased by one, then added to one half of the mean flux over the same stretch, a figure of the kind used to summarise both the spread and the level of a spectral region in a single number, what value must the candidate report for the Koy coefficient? 13.7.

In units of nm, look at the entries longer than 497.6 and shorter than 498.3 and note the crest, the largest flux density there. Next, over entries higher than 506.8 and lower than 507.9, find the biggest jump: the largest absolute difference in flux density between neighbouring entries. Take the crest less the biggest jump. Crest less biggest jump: 21.2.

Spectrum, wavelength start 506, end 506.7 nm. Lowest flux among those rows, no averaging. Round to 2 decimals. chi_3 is 20.64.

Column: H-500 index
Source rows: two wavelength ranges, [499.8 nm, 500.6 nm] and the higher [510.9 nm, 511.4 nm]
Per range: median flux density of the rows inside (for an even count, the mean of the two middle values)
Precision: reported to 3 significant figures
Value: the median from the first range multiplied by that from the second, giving 451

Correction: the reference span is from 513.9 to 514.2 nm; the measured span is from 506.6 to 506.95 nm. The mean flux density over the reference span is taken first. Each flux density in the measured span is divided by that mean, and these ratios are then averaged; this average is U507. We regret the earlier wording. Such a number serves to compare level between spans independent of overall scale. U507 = 1.07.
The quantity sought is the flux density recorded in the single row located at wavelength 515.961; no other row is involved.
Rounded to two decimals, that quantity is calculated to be 22.14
